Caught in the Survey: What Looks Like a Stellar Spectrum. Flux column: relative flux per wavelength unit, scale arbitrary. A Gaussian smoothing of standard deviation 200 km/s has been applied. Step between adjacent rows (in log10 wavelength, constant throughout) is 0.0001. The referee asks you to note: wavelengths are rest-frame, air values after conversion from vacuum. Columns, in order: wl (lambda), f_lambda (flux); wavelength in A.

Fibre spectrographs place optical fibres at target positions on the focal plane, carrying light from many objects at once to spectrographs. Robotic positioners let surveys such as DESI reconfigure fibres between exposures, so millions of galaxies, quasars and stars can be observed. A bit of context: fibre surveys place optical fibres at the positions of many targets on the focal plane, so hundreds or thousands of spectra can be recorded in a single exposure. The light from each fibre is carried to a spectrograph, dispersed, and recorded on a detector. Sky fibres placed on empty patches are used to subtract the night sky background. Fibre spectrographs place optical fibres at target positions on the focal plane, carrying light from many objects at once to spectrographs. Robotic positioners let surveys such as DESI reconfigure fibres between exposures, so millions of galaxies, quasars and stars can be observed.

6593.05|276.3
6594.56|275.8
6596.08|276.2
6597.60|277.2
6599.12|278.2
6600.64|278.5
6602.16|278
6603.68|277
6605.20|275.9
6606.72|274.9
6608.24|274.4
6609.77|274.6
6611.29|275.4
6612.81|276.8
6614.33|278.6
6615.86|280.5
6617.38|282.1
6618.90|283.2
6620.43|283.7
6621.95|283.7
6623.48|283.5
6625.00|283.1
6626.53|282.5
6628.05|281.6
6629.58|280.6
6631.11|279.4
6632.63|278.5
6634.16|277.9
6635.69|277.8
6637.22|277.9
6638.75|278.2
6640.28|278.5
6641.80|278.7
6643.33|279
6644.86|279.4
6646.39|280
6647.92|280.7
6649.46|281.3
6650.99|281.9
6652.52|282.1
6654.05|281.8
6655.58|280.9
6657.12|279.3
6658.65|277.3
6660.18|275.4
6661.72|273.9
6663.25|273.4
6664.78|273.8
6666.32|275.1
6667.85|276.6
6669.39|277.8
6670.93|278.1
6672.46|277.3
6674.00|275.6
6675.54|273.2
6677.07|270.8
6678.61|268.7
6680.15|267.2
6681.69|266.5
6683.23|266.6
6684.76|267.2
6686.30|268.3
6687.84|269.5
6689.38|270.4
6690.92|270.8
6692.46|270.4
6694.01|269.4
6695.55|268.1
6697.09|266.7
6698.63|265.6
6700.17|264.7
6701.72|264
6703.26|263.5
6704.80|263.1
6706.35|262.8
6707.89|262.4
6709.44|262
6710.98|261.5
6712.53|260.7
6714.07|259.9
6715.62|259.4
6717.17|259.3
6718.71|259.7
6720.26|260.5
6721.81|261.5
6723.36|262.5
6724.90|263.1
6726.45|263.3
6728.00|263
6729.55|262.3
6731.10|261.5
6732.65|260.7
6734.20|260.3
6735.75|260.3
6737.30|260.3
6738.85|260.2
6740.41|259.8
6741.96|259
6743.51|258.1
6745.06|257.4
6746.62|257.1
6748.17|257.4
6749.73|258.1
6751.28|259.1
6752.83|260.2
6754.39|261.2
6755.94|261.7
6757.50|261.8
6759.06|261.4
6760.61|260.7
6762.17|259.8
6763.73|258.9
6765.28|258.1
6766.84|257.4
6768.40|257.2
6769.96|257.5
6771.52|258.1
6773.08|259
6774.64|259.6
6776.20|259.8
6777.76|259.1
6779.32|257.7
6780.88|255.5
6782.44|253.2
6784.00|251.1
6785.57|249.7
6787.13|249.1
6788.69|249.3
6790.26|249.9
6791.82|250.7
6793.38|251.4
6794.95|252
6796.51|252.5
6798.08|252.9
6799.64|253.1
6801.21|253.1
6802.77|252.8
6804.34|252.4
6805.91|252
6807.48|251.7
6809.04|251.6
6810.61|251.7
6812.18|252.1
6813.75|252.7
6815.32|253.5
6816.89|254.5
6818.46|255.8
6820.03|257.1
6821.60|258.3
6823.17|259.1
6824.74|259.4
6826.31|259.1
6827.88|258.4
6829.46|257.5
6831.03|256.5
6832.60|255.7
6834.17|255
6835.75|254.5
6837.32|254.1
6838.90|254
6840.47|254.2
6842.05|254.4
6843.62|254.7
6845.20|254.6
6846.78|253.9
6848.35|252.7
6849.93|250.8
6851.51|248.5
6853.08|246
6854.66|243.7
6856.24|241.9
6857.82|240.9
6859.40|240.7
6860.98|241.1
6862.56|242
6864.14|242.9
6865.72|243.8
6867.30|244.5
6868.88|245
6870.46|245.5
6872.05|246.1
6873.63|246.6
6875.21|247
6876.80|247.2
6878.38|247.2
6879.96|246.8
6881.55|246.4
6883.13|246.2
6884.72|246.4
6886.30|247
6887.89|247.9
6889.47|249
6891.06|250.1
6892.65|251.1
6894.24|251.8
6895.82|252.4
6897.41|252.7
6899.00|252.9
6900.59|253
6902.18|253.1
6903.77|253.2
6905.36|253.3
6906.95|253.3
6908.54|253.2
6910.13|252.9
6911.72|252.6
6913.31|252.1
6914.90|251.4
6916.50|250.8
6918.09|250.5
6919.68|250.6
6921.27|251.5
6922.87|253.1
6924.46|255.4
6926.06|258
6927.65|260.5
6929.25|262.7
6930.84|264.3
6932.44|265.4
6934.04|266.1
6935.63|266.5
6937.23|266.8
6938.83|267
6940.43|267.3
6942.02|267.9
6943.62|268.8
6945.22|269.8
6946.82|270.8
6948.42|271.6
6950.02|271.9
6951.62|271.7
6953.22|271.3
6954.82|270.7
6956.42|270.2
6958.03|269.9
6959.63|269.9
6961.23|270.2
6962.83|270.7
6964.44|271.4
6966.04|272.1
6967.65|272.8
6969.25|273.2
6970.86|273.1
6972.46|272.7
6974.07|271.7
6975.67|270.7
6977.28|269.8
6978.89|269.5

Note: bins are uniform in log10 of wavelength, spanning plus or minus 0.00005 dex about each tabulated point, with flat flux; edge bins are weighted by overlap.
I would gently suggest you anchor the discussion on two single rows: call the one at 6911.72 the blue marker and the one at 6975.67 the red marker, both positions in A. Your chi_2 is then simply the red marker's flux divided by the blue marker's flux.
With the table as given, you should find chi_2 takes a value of 1.07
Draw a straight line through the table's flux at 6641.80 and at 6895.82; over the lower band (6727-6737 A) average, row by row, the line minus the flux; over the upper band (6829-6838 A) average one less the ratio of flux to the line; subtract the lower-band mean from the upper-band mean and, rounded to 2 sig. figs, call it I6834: -8.0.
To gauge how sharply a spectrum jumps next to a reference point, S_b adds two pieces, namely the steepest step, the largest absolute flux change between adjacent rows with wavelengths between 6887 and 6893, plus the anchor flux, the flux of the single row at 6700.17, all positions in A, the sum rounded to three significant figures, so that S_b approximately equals 266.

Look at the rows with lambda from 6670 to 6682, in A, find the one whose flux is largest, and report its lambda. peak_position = 6670.93 A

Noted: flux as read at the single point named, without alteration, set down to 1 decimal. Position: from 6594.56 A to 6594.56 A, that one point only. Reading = 275.8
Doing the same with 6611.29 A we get 275.4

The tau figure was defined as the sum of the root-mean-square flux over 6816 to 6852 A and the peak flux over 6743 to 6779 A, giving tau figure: 517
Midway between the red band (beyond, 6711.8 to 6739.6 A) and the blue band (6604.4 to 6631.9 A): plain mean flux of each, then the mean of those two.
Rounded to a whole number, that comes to 270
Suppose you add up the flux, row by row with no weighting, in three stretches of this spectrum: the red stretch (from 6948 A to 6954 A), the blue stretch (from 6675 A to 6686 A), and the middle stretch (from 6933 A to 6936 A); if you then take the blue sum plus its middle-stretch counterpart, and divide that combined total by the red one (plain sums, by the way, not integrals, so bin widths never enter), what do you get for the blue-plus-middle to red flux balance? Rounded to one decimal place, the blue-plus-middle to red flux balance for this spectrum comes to 2.2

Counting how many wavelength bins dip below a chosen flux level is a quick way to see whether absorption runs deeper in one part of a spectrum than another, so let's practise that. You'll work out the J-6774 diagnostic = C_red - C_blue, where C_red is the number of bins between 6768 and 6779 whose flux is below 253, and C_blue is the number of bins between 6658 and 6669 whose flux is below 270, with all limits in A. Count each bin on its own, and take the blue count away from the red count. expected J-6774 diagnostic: 0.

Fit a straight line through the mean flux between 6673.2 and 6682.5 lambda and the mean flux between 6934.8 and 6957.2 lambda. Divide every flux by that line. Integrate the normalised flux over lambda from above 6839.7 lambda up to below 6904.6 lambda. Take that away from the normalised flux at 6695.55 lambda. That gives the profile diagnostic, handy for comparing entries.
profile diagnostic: -59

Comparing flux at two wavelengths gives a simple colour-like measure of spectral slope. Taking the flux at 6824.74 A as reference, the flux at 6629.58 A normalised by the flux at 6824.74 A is 1.082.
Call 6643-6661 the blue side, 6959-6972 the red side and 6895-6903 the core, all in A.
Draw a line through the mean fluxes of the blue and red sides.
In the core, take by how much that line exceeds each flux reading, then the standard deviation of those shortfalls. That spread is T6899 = 0.3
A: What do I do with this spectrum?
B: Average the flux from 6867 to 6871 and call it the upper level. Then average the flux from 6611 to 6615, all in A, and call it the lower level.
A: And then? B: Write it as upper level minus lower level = -32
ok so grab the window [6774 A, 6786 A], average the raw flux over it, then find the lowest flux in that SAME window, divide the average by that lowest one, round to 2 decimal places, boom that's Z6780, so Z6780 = 1.02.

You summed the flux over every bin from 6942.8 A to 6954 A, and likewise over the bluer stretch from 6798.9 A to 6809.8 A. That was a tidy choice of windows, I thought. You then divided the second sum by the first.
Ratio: 0.93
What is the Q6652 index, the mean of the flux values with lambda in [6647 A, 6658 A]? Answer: 281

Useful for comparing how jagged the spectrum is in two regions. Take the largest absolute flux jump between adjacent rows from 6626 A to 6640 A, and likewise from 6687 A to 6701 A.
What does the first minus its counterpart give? -0.20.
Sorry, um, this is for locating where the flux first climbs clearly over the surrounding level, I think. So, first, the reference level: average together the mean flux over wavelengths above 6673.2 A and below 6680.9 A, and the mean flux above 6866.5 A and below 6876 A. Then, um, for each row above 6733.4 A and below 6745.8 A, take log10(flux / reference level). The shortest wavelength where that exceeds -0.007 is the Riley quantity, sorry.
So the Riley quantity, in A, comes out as 6734.20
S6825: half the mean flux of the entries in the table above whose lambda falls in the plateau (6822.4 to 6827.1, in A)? 130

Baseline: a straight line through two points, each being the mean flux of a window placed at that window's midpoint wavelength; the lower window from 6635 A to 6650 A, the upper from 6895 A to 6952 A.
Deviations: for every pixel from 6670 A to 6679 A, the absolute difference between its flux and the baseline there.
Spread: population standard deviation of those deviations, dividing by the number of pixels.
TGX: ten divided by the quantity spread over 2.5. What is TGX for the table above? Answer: 9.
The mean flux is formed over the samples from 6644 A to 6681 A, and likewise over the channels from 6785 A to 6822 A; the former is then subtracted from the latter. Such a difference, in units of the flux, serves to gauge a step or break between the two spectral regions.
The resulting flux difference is -24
